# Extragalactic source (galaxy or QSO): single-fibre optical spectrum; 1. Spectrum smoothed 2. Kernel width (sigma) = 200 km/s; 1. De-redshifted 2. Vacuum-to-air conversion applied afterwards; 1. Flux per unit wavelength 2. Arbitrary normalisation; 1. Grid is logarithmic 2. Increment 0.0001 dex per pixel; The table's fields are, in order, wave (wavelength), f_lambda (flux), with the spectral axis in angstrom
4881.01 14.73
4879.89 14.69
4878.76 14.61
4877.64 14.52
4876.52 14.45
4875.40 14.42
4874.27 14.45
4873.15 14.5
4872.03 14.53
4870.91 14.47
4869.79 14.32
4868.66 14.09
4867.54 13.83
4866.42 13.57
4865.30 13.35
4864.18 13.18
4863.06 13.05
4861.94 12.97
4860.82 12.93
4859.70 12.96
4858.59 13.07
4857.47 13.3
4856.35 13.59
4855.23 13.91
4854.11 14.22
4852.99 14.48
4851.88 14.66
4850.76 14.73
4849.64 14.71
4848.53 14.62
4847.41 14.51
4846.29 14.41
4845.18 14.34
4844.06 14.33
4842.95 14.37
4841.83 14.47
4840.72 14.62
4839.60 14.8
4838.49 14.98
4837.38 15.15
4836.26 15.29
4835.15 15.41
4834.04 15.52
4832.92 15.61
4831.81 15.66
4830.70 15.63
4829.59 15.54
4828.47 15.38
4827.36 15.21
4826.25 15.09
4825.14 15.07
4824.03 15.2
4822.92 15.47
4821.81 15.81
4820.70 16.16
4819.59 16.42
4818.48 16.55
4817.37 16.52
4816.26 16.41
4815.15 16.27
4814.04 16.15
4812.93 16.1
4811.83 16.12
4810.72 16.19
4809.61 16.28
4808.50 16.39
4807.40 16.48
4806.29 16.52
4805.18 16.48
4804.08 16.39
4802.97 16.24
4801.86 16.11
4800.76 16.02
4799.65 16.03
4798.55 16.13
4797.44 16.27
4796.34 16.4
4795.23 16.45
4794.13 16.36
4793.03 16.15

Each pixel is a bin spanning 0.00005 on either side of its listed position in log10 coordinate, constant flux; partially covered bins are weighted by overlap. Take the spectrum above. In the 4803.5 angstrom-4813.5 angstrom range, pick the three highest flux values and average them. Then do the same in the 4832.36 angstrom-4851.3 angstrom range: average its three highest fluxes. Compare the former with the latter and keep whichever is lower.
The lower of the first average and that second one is 15.5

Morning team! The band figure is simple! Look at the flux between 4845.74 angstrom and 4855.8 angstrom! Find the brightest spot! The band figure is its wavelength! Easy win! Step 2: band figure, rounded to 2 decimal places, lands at 4850.76 angstrom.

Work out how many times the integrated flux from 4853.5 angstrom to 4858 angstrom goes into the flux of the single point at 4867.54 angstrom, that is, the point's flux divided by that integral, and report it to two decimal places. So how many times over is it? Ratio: 0.22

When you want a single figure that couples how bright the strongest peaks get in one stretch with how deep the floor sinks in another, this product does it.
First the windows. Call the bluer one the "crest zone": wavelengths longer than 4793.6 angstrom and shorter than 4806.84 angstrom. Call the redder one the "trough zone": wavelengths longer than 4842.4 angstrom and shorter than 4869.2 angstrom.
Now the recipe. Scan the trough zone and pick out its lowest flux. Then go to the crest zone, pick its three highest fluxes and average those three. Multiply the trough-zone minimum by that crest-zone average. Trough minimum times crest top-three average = 213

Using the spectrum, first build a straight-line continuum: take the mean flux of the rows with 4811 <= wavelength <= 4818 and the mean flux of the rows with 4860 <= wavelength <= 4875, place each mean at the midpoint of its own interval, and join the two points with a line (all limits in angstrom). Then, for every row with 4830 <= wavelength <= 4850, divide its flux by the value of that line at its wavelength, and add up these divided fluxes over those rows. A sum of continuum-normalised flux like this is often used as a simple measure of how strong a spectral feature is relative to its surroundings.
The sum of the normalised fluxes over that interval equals 18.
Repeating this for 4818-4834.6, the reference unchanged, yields 15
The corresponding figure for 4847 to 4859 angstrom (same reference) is 11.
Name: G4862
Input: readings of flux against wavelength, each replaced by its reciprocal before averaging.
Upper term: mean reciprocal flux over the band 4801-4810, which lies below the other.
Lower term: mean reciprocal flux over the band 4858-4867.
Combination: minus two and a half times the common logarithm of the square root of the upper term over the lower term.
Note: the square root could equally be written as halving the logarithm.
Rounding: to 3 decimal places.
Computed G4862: 0.119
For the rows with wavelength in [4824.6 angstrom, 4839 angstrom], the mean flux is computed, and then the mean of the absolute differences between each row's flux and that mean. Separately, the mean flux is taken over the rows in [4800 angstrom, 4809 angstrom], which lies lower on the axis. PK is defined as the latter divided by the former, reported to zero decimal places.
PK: 81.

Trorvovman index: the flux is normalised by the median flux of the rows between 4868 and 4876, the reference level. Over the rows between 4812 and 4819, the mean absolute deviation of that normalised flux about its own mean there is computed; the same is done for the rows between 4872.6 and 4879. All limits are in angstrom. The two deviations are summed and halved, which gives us 0.007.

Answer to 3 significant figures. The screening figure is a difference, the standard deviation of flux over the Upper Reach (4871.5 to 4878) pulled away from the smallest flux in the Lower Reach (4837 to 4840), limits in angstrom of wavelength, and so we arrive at 14.8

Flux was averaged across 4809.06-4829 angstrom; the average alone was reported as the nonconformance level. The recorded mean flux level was 15.9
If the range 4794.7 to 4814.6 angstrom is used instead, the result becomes 16.3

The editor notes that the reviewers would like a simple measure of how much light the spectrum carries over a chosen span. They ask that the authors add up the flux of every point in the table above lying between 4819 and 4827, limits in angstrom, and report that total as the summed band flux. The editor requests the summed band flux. 109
